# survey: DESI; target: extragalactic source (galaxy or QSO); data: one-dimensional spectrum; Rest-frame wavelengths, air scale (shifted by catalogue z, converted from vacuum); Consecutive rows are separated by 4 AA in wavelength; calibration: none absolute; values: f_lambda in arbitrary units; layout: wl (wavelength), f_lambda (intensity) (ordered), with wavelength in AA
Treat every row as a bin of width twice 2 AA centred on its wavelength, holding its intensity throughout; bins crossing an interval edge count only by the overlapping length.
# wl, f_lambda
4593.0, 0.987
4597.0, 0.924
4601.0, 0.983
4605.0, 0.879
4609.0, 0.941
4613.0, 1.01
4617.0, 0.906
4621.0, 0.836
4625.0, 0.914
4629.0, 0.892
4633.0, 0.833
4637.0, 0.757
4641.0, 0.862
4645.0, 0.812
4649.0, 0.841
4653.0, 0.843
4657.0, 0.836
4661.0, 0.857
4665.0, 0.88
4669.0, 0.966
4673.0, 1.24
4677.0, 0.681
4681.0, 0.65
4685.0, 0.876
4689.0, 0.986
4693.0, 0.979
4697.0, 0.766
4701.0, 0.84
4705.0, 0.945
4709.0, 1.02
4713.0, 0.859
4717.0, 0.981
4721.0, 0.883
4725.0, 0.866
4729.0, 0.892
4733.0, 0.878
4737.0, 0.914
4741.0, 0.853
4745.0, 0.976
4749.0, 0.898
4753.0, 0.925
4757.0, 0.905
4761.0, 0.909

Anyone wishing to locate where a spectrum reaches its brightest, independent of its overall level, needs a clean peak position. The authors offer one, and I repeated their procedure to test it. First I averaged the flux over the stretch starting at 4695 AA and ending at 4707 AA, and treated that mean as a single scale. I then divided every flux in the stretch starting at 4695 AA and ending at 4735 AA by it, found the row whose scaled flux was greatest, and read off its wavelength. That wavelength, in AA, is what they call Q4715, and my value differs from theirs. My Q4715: 4709.0 AA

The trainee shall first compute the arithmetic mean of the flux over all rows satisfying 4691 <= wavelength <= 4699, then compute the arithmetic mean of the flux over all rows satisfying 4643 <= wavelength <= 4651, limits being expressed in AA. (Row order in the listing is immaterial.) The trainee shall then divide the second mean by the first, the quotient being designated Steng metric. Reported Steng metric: 0.95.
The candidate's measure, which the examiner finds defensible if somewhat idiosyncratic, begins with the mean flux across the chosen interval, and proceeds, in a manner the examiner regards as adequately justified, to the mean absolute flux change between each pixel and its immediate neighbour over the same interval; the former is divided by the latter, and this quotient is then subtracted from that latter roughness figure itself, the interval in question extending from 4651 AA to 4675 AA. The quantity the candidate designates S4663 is -11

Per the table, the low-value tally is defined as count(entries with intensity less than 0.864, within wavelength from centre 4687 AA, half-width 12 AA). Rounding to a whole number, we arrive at 3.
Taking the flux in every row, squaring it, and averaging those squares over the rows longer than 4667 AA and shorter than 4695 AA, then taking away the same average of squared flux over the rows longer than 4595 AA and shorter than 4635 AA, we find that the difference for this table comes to 0.031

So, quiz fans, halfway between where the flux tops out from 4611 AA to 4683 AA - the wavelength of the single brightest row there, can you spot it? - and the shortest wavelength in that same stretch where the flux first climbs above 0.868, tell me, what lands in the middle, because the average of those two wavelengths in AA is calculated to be 4643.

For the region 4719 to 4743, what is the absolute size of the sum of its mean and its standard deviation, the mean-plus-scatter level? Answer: 0.90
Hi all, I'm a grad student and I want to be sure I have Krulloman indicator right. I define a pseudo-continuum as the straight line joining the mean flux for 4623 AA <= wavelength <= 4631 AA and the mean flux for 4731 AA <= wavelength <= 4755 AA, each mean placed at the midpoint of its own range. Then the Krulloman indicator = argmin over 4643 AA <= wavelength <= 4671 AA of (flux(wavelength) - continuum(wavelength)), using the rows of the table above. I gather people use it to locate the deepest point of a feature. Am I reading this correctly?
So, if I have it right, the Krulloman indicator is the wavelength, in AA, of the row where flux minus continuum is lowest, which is 4645.0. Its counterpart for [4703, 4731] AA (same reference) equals 4713.0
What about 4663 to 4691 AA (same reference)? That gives 4681.0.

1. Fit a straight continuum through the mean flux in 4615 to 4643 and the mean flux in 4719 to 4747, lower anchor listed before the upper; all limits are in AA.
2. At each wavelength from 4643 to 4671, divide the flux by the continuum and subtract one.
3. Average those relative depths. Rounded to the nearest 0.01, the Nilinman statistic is -0.01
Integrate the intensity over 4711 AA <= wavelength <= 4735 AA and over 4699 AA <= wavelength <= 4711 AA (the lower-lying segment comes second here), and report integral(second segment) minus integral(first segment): -10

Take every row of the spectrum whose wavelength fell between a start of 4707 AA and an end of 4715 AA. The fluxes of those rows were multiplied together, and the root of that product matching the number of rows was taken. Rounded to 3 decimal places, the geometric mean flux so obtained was 0.936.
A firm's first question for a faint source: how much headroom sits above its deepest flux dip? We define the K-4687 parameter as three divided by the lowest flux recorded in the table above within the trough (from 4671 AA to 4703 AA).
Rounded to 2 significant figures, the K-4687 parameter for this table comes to 4.6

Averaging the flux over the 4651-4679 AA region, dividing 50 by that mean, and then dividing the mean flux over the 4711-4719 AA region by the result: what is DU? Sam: 0.0166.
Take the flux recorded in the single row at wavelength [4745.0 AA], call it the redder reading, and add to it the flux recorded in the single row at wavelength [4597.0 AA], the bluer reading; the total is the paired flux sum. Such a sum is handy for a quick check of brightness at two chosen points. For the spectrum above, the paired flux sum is 1.90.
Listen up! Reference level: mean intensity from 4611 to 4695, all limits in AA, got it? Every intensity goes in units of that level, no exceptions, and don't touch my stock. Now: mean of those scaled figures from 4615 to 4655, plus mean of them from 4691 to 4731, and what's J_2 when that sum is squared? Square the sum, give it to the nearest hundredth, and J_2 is 3.98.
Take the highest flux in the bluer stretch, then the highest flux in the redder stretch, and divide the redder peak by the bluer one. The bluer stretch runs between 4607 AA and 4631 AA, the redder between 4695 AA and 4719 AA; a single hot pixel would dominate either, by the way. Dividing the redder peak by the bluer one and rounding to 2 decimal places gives 1.01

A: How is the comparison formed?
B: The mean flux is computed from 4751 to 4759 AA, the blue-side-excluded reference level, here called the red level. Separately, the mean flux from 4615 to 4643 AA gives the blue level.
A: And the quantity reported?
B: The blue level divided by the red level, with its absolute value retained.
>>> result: 0.94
